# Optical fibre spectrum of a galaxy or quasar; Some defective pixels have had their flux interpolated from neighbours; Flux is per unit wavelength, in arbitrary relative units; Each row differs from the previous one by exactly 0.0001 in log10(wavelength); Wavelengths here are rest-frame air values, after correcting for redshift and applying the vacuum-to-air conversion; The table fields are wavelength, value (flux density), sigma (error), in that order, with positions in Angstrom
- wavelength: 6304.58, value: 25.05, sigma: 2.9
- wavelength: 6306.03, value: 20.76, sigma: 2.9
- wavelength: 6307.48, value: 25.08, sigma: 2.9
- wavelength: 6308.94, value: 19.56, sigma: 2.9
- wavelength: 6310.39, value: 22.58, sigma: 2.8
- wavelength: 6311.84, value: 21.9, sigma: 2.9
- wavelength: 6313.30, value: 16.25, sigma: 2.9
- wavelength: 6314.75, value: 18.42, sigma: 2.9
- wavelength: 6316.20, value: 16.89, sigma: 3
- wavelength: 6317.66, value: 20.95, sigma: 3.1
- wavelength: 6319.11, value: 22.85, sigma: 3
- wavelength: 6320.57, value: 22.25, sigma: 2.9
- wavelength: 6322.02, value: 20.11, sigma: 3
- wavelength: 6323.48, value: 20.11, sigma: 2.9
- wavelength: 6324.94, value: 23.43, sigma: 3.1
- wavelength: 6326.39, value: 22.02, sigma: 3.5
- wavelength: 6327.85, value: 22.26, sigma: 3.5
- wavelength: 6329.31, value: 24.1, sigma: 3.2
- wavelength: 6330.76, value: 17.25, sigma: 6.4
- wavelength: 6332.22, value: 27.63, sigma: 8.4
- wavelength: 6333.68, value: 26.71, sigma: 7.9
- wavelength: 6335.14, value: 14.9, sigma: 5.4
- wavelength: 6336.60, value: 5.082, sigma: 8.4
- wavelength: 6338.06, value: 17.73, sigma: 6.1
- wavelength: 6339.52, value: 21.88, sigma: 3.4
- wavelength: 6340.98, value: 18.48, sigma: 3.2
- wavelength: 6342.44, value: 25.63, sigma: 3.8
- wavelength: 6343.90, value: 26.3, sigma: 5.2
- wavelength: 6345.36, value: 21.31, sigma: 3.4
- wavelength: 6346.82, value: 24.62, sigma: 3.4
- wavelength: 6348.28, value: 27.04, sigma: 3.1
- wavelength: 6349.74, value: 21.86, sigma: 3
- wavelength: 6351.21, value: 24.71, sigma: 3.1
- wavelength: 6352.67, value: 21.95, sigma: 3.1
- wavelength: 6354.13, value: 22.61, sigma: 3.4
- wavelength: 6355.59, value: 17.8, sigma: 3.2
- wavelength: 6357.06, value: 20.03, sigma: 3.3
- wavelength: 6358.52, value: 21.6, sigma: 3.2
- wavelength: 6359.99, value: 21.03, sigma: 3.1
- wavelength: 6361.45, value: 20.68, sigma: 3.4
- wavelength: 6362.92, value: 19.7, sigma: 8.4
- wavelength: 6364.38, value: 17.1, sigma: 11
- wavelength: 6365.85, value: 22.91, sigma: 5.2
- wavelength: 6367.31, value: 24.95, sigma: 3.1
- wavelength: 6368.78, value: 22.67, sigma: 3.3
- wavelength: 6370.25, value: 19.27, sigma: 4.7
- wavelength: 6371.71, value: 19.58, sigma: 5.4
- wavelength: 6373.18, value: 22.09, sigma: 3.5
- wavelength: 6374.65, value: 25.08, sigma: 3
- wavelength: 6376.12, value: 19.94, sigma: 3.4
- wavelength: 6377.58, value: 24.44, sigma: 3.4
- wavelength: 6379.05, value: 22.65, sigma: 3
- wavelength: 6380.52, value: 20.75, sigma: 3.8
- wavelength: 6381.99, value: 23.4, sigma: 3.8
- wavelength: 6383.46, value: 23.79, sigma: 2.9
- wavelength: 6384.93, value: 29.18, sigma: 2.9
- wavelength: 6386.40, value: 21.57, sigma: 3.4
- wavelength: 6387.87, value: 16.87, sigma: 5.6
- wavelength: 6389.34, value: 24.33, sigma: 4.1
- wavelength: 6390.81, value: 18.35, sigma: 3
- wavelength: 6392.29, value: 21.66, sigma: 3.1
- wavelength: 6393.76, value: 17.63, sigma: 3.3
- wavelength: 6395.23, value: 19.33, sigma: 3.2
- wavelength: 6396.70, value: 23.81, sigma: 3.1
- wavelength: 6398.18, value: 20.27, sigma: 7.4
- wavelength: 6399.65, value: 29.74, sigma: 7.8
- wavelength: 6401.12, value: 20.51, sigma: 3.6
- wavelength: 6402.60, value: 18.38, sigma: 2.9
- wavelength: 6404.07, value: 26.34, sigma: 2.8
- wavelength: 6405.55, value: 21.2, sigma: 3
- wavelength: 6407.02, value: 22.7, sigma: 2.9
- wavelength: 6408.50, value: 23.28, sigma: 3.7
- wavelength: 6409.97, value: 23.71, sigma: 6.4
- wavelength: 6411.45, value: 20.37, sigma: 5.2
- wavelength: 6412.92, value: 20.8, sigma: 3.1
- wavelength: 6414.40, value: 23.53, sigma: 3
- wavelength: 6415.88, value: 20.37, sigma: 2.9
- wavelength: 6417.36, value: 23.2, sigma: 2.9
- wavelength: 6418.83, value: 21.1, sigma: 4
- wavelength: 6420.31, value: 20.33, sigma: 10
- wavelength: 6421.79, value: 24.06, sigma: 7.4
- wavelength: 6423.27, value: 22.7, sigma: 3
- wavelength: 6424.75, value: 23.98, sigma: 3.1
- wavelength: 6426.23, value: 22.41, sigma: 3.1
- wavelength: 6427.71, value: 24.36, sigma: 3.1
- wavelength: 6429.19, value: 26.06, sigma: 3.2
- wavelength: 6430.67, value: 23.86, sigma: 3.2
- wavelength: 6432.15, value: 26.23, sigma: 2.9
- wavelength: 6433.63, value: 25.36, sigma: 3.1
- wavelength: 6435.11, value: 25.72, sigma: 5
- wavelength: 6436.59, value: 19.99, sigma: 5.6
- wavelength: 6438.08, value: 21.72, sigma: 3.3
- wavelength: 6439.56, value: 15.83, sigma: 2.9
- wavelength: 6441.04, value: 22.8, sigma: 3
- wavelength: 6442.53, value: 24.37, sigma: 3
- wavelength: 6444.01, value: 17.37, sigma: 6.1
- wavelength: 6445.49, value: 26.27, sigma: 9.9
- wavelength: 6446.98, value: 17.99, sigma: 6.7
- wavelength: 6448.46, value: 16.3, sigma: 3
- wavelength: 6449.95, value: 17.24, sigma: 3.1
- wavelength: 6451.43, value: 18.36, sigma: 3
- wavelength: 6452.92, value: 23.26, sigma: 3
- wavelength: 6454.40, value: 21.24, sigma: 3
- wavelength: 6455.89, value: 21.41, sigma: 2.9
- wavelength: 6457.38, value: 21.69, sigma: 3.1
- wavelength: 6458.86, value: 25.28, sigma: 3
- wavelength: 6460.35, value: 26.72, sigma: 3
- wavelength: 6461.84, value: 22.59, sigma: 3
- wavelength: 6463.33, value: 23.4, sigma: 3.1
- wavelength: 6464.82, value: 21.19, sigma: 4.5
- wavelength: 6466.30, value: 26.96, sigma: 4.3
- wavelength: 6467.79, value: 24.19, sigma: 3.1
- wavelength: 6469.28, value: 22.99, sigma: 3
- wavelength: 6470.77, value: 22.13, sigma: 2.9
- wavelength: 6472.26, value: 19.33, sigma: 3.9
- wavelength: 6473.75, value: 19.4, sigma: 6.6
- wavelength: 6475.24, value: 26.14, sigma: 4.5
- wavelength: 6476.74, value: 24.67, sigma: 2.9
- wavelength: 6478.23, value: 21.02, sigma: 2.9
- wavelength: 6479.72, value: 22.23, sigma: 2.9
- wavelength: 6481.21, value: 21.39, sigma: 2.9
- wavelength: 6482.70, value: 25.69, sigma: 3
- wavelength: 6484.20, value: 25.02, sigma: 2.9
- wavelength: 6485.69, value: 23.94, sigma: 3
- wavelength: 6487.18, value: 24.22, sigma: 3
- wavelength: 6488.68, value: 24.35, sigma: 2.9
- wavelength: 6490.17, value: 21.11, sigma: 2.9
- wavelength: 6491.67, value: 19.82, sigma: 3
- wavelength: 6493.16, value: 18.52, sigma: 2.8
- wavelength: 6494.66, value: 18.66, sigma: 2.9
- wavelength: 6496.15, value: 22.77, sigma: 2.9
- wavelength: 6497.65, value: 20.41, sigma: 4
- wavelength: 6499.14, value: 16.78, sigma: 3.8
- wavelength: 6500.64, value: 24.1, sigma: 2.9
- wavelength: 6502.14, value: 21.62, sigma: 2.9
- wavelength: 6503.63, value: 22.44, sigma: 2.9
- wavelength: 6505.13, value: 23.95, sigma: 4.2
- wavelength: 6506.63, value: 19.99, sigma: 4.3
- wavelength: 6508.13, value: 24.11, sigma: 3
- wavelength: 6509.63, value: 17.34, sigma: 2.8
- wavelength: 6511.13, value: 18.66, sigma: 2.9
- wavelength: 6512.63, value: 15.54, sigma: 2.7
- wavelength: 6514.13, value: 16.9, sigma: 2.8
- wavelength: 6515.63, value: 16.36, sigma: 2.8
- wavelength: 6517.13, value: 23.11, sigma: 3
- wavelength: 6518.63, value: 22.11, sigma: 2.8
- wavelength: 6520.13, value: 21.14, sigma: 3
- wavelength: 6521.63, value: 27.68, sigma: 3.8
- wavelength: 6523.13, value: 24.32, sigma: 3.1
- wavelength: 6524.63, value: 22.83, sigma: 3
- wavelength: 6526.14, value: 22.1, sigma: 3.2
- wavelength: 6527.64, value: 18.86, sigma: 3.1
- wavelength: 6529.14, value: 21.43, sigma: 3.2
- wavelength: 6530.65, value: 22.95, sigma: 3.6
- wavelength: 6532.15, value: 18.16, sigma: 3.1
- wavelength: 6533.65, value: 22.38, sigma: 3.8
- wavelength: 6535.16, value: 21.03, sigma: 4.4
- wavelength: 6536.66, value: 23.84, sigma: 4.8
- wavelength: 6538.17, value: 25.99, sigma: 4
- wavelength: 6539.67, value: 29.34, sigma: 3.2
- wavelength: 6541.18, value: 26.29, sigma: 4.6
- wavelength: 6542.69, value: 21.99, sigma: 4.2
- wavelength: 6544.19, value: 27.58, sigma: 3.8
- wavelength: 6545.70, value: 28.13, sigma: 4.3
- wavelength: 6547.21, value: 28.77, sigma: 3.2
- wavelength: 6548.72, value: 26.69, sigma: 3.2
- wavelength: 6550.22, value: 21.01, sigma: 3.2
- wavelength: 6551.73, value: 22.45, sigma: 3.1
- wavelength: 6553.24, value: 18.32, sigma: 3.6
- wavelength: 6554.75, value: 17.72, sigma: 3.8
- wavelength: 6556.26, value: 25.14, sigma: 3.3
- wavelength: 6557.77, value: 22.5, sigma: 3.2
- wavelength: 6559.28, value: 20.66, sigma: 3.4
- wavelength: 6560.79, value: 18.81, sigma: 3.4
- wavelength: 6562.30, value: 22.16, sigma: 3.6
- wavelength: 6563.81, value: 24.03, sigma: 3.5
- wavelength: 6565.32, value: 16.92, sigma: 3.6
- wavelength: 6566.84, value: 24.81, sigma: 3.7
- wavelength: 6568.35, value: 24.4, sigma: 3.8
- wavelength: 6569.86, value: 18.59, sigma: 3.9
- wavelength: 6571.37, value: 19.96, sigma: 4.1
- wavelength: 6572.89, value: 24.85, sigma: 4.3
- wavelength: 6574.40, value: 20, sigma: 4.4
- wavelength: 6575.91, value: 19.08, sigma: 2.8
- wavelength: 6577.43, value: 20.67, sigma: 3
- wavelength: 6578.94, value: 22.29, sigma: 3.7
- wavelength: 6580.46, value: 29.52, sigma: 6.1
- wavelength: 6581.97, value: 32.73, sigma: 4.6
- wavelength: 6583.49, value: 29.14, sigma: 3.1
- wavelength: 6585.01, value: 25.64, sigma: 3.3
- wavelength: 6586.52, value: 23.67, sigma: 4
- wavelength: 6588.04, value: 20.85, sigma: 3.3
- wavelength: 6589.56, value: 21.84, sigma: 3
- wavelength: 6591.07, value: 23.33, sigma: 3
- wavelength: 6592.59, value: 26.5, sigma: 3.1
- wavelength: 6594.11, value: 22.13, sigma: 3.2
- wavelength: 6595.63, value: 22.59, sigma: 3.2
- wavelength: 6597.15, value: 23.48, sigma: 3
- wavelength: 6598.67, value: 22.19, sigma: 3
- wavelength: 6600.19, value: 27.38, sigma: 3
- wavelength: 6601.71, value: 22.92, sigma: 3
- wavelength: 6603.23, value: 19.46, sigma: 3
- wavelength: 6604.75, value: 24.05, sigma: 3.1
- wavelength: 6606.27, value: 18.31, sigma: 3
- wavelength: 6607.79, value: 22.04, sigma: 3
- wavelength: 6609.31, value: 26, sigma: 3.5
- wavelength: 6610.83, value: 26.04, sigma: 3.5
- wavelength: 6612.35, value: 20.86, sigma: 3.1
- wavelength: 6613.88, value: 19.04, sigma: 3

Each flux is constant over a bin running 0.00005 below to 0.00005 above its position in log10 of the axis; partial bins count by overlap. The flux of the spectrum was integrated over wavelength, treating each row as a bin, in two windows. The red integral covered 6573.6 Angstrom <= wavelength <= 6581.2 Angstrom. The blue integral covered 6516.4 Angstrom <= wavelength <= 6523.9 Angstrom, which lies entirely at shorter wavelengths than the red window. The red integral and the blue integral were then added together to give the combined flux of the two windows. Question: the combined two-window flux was 347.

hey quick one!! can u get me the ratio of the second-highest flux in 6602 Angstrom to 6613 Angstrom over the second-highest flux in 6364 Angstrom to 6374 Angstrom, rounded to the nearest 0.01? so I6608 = 1.13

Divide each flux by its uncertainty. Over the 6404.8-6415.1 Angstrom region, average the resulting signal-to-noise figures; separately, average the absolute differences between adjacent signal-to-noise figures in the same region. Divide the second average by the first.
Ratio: 0.24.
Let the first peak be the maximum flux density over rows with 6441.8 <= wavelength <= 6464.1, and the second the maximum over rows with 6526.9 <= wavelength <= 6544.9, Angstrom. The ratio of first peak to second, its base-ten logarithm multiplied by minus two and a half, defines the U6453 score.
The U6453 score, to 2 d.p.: 0.10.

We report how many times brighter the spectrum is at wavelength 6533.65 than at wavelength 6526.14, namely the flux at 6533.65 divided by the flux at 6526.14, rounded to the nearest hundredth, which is 1.01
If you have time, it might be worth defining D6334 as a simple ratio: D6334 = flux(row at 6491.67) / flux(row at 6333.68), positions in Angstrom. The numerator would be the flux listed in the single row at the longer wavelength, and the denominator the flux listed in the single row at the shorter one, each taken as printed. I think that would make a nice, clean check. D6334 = 0.7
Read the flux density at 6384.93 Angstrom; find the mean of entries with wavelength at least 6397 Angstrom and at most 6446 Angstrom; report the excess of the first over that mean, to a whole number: 6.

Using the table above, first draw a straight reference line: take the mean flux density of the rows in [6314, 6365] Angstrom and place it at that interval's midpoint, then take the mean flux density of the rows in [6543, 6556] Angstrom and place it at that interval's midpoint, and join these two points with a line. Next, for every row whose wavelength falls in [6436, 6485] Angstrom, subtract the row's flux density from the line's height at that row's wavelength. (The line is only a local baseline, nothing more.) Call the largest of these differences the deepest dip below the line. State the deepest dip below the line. 6.6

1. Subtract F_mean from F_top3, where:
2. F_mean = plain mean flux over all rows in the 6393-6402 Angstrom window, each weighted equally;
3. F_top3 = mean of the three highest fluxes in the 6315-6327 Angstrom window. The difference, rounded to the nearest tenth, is 1.0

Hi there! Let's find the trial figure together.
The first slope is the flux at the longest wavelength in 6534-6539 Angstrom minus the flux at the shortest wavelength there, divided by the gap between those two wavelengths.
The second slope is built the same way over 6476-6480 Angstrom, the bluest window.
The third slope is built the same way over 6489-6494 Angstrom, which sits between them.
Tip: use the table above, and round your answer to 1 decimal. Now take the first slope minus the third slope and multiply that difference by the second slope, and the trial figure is -2.1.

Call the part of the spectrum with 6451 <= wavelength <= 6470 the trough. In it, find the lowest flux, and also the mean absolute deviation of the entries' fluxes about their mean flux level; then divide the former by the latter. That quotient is 10.2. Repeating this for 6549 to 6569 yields 7.2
